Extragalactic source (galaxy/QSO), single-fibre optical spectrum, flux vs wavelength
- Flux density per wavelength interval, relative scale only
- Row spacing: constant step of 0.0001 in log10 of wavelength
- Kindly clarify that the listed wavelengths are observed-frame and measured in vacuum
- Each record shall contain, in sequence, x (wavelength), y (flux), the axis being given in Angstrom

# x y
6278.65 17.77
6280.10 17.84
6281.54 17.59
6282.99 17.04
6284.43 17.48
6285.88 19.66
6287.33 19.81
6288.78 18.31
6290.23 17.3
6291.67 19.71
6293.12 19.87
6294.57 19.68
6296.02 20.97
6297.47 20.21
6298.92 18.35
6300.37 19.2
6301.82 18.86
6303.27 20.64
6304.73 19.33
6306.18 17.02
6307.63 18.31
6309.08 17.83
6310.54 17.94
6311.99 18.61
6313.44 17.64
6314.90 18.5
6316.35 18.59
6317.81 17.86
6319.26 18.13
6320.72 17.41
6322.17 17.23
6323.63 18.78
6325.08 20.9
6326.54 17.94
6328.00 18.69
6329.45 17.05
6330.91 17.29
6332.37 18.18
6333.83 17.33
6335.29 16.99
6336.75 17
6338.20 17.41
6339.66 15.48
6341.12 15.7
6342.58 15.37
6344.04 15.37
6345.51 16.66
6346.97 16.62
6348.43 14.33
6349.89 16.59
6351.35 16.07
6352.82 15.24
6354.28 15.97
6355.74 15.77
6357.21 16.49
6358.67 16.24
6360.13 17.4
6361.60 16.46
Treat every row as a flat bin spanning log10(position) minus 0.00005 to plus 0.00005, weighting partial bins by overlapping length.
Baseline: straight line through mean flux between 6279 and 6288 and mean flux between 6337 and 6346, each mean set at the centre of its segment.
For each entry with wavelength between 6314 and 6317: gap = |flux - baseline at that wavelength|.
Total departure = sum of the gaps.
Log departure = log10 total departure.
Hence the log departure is 0.49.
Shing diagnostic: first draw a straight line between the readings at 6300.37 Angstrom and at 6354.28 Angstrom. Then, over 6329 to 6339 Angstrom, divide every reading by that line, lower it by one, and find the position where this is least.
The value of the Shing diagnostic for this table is 6329.45 Angstrom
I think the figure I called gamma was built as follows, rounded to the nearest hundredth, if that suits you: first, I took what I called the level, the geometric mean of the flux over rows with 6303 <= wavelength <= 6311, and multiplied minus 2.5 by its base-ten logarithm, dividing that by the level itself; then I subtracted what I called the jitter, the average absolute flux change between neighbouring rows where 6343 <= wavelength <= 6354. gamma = -1.38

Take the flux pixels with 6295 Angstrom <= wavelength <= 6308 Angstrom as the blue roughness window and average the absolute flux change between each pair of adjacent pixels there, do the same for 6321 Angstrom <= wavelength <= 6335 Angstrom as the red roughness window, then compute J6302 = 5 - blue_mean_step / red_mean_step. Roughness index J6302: 4.05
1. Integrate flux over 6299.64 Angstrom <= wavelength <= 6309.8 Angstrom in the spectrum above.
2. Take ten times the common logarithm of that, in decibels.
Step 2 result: 22.8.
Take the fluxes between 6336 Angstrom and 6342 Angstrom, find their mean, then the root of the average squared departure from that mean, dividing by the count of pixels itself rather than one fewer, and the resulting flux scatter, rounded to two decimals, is 0.82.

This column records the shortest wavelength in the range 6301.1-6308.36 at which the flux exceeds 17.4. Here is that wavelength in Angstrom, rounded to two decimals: 6301.82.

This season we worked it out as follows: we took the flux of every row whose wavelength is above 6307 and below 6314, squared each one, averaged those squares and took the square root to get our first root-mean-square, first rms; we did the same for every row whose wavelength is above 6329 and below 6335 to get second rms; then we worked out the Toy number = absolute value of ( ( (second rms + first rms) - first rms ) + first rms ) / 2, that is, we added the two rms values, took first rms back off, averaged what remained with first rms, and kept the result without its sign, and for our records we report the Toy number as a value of 17.8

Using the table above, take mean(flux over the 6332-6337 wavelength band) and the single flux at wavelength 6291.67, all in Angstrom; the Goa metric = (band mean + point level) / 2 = 18.5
